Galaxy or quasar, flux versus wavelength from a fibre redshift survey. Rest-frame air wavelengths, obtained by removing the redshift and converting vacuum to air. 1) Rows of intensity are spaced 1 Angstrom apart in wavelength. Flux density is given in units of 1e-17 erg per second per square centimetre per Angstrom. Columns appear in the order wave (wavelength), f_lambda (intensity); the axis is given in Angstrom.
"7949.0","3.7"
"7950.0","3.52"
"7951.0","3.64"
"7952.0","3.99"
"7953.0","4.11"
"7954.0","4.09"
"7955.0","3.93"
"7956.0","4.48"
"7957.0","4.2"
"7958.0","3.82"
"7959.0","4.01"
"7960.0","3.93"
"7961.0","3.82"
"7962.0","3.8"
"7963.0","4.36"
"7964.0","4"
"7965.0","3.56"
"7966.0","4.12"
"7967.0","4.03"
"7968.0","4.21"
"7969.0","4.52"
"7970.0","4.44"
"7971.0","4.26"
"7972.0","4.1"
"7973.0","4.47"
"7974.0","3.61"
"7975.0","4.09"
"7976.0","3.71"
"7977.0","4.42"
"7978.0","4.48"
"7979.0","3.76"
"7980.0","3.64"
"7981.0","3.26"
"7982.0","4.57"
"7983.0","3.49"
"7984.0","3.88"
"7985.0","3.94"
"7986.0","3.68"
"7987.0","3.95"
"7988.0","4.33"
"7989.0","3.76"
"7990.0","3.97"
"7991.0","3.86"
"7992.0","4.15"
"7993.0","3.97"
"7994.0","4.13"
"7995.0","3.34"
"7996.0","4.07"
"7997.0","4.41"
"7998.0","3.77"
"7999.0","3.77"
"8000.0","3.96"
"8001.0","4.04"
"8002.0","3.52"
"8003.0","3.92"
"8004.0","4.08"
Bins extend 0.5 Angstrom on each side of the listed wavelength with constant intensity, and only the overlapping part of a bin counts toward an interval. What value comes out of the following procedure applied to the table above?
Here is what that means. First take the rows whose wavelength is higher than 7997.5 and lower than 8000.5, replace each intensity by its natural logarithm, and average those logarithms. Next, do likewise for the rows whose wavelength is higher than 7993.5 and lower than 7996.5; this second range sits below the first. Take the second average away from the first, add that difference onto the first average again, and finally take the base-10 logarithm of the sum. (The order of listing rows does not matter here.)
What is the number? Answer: 0.128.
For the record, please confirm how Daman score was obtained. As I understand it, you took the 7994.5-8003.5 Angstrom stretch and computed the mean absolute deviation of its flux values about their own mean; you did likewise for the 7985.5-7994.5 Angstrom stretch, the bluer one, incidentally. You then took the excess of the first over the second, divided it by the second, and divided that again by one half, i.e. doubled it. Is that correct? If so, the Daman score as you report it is 1.2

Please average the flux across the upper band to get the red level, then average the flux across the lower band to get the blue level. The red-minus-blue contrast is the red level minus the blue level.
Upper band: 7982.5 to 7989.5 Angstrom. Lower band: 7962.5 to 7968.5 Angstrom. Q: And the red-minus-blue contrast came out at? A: -0.19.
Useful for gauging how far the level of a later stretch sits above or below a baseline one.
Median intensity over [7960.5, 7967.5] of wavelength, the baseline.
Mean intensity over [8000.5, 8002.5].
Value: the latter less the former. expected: -0.2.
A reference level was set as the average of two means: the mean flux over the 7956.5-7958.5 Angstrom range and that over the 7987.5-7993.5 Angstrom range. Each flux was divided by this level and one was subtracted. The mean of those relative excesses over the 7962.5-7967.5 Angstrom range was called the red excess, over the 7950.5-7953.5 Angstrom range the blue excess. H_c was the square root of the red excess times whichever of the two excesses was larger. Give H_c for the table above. 0.001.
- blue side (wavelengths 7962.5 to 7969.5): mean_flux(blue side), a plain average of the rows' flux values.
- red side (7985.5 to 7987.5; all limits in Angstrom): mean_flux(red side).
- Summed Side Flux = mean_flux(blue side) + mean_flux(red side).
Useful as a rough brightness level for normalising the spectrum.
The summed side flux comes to 7.93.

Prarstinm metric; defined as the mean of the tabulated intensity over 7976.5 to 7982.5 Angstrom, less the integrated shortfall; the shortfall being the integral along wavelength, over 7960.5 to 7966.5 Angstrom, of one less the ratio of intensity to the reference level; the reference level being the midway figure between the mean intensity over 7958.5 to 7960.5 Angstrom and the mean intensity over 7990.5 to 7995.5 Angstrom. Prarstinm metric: 4.0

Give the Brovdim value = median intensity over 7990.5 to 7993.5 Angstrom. 3.97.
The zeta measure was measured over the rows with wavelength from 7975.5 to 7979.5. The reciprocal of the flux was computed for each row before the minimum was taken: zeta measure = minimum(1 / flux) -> 0.223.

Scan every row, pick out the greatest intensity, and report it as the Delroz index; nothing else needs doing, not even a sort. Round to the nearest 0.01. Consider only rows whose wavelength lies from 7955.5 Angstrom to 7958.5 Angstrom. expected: 4.48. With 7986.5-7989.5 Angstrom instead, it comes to 4.33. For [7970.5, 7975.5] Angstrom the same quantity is 4.47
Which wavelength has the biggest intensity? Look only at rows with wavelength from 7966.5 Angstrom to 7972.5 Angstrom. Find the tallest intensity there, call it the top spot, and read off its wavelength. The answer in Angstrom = 7969.0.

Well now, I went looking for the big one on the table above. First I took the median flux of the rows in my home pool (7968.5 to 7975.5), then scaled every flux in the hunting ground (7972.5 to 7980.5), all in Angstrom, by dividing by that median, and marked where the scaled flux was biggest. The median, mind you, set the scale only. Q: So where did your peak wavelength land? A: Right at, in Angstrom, 7978.0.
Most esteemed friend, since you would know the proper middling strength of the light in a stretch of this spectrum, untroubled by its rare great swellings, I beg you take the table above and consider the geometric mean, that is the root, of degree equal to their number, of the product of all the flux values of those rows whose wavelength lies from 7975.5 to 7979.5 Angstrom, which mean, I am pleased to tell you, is 4.08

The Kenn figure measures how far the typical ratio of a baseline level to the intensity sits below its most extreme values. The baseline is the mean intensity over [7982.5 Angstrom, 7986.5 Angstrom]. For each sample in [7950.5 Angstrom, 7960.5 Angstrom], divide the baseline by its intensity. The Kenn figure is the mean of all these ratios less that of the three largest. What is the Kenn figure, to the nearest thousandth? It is -0.053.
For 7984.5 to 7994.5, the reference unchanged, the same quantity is -0.050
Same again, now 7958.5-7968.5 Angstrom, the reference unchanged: -0.063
